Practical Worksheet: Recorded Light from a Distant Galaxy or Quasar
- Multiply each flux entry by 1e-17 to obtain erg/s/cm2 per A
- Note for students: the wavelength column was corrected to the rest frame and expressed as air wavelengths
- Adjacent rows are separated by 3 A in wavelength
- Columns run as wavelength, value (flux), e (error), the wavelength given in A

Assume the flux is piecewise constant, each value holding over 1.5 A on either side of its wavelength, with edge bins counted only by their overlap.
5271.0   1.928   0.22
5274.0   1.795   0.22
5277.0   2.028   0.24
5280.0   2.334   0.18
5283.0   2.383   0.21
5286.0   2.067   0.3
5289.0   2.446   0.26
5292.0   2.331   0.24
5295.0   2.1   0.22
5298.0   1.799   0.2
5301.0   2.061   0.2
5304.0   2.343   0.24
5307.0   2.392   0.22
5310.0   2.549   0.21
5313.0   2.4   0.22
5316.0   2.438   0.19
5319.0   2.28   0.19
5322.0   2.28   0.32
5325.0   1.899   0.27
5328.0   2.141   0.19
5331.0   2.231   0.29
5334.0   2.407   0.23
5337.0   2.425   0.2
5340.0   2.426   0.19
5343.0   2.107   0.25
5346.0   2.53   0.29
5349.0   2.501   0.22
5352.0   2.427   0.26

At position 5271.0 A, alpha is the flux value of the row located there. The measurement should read 1.928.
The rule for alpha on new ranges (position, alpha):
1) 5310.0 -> 2.549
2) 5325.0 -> 1.899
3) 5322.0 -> 2.28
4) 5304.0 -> 2.343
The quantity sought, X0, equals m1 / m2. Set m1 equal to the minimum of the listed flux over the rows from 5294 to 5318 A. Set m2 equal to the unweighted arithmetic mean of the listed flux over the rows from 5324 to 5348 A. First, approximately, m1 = 1.799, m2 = 2.27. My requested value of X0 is 0.79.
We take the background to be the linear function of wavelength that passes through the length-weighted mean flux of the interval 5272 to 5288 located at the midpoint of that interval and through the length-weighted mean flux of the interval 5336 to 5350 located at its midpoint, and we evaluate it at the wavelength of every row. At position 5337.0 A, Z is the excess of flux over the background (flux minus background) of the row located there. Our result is 0.06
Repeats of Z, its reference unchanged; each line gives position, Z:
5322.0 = -0.02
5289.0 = 0.28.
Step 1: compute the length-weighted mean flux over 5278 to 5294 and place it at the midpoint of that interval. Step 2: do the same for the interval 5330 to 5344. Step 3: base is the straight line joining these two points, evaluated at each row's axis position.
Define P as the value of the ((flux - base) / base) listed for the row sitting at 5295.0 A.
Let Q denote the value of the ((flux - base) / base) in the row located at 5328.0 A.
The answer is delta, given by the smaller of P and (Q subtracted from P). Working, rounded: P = -0.088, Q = -0.08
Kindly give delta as -0.09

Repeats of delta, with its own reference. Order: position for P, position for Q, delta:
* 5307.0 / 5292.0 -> 0.02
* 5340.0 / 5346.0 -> -0.04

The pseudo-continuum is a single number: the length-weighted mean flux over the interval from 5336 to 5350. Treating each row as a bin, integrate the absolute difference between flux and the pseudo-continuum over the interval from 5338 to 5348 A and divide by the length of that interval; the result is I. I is 0.14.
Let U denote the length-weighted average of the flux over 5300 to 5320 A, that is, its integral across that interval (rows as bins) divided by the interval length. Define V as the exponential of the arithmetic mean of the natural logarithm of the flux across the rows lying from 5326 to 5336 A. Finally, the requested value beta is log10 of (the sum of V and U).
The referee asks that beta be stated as 0.664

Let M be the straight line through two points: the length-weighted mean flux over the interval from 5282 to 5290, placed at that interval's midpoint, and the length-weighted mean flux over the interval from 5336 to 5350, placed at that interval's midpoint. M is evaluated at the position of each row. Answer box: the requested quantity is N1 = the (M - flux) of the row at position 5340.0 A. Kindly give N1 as 0.0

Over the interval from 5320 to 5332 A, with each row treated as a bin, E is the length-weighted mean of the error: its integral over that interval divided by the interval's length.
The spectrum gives 0.263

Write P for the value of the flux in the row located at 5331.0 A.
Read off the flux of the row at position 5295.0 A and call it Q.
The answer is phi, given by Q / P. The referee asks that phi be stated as 0.94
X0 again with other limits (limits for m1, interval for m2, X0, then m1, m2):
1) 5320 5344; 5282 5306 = 0.87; 1.899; 2.19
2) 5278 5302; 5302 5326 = 0.77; 1.799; 2.32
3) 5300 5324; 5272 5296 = 0.94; 2.061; 2.19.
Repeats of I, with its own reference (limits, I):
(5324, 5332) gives 0.30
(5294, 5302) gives 0.42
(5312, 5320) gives 0.05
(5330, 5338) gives 0.07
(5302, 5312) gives 0.08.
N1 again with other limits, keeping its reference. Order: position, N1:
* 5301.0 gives 0.3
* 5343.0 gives 0.3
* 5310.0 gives -0.2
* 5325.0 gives 0.5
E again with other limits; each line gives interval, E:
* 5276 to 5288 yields 0.233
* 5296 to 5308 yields 0.215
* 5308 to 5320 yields 0.204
